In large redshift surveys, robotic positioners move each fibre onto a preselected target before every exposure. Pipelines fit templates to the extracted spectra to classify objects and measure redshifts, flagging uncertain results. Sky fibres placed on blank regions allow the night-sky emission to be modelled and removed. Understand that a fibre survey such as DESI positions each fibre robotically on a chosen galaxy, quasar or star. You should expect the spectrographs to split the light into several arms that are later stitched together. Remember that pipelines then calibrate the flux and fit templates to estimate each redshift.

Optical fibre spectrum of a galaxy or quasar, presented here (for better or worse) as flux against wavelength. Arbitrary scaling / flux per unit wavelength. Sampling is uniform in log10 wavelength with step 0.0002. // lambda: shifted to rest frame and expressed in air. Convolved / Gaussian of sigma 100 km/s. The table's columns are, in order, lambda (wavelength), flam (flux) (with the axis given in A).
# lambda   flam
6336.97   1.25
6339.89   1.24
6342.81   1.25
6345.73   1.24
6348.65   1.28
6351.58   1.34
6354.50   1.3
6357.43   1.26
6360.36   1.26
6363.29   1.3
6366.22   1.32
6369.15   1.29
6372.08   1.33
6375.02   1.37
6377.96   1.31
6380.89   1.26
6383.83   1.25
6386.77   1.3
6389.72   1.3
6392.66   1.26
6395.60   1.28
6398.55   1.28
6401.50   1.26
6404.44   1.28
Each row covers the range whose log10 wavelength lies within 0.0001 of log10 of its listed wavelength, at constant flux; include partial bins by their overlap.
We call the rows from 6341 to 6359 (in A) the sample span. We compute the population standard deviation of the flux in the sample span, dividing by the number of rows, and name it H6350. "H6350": 0.034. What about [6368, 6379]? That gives 0.030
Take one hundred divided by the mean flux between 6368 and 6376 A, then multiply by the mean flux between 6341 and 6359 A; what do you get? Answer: 96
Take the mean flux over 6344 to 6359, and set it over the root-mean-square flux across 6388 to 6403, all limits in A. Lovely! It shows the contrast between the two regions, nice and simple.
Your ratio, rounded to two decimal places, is 1.01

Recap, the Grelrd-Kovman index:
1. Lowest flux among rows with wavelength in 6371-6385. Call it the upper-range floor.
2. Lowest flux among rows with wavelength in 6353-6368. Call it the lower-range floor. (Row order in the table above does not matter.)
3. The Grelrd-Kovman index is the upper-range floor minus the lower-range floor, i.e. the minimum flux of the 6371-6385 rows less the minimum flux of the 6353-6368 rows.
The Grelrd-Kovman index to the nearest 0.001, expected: -0.010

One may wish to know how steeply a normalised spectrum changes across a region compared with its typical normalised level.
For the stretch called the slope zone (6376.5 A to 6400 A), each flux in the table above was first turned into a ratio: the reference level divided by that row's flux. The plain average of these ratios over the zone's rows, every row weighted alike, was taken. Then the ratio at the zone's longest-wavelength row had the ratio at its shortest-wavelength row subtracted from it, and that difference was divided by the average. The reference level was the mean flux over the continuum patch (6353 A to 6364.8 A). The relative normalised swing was 0.023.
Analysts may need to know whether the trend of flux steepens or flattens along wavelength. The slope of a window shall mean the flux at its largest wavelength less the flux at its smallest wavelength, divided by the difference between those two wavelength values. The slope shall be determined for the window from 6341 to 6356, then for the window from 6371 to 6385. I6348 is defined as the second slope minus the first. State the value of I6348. -0.011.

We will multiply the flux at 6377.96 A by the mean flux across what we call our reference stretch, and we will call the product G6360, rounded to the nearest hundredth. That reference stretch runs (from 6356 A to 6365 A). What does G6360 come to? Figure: 1.67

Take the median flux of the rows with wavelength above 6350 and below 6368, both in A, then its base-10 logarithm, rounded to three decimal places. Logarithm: 0.114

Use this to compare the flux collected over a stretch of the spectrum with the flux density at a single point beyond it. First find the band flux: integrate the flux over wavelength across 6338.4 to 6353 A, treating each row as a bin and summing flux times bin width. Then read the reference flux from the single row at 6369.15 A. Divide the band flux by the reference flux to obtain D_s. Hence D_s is 14.4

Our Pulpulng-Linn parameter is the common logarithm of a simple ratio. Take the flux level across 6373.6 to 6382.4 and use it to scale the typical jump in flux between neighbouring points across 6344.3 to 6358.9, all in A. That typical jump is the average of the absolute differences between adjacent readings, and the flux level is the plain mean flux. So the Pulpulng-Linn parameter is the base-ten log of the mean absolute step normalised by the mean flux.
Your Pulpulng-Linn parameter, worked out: -1.47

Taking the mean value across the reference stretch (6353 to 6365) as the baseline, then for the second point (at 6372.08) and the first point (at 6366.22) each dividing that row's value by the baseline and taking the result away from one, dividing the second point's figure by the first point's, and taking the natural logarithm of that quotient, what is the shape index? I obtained 0.2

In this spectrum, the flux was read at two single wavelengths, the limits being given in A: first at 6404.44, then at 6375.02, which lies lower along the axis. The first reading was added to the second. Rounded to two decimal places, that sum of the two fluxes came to 2.65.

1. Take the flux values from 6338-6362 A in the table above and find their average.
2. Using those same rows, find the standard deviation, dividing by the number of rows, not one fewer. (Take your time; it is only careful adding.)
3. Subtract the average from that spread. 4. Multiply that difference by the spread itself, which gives -0.0399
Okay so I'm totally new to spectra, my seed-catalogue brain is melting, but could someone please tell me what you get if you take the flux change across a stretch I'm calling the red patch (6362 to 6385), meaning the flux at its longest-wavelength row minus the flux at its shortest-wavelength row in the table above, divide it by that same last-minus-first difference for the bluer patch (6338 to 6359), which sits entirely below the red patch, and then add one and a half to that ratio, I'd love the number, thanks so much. -1.0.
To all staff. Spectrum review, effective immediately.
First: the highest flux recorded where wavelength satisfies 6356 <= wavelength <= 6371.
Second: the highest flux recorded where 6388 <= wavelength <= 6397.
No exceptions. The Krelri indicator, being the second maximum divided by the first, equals 0.98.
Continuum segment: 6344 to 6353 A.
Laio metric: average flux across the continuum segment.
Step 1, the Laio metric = 1.29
